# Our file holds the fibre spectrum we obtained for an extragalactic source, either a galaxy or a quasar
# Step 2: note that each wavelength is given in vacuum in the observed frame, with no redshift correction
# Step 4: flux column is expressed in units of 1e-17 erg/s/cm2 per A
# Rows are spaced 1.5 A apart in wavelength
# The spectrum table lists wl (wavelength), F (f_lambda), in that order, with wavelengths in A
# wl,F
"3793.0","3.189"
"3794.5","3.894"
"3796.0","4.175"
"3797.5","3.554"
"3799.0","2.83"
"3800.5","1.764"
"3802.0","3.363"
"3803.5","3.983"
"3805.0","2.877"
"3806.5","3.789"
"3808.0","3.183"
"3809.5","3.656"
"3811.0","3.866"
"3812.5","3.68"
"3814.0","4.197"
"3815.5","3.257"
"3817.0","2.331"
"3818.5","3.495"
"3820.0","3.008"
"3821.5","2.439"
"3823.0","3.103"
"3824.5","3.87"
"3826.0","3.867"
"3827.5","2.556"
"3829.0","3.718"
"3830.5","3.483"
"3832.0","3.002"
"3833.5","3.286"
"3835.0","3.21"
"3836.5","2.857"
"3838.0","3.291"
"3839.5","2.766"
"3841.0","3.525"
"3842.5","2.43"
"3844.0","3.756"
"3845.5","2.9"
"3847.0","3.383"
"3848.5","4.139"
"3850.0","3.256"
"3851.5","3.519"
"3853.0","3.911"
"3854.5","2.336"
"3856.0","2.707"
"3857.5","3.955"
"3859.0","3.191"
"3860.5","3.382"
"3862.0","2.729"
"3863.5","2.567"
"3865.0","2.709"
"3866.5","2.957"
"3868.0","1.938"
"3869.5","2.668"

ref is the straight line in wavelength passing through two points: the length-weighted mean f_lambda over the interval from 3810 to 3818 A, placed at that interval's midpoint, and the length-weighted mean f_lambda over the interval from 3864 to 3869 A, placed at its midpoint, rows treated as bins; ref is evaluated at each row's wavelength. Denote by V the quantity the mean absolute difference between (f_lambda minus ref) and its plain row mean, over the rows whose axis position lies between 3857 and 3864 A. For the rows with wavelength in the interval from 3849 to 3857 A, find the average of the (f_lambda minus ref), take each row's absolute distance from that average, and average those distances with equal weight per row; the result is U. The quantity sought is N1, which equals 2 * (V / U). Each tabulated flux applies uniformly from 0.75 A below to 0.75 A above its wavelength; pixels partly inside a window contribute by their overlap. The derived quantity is 1.6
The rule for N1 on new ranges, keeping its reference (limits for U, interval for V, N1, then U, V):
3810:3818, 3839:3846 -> 1.8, 0.51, 0.45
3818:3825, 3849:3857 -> 2.3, 0.40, 0.47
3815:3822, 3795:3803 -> 3.3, 0.41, 0.66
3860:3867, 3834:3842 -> 2.1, 0.24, 0.25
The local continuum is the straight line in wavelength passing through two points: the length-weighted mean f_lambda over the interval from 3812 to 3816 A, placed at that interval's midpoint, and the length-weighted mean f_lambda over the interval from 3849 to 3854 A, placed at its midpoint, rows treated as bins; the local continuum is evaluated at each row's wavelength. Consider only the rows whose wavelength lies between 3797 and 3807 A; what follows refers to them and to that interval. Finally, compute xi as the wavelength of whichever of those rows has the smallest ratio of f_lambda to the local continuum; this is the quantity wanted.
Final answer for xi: 3800.5 A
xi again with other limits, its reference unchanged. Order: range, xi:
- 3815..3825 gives 3817.0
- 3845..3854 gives 3845.5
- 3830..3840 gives 3839.5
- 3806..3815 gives 3808.0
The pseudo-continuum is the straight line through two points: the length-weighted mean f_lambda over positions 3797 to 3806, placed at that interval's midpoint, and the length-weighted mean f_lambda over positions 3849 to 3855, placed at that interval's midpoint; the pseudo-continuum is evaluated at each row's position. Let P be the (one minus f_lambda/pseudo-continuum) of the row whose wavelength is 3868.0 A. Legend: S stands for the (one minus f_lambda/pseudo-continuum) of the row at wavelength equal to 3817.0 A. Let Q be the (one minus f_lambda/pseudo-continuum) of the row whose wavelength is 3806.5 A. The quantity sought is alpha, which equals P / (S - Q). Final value 0.9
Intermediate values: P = 0.43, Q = -0.22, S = 0.26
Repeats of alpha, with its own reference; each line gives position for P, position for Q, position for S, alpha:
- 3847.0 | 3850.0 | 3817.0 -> -0.1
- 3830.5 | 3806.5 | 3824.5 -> -7.8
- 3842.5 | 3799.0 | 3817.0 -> 1.4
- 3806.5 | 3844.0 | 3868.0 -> -0.4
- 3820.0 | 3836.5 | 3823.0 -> -0.5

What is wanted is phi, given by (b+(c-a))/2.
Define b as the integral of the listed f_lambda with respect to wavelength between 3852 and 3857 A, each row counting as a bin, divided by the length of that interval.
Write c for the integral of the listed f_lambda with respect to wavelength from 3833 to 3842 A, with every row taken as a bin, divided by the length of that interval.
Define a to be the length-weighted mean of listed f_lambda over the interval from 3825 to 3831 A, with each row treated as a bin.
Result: 1.38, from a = 3.42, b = 3.06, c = 3.13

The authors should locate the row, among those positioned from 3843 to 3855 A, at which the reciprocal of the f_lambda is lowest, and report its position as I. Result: 3848.5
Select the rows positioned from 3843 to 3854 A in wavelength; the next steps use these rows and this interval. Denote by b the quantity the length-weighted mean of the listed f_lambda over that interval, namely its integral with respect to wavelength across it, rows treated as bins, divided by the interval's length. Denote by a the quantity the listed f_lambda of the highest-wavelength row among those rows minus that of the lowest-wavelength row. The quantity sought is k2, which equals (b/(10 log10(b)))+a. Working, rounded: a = 0.2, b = 3.50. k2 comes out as 0.80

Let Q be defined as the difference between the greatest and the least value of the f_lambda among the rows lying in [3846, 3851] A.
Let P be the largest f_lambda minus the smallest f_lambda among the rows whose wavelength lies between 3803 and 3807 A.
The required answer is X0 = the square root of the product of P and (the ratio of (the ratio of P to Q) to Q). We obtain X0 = 1.3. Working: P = 1.1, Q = 0.9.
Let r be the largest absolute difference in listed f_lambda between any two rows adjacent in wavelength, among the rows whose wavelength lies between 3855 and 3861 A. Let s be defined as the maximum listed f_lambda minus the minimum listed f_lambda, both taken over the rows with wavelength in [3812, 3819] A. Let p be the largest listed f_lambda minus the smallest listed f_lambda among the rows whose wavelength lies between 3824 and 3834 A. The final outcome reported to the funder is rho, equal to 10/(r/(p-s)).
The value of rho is -4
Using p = 1.31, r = 1.2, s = 1.9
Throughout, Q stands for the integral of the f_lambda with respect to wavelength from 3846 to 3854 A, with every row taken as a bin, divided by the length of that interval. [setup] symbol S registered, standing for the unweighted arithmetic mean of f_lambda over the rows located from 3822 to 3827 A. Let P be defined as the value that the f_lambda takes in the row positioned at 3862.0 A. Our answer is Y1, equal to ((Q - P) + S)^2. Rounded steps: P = 2.729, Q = 3.58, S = 3.61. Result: 19.9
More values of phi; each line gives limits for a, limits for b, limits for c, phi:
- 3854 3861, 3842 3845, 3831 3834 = 1.58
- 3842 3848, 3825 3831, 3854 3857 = 1.45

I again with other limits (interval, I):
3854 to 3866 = 3857.5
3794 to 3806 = 3796.0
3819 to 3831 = 3824.5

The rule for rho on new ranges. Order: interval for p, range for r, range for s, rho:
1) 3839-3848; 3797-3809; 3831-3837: 6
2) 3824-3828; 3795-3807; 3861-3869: 2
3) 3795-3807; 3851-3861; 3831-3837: 13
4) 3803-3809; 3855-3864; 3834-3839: 5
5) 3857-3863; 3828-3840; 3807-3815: 4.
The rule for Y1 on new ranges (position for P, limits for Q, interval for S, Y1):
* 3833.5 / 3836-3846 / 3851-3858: 9.5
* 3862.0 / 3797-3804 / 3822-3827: 15.5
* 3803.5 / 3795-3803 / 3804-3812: 7.2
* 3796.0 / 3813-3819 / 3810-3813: 8.6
